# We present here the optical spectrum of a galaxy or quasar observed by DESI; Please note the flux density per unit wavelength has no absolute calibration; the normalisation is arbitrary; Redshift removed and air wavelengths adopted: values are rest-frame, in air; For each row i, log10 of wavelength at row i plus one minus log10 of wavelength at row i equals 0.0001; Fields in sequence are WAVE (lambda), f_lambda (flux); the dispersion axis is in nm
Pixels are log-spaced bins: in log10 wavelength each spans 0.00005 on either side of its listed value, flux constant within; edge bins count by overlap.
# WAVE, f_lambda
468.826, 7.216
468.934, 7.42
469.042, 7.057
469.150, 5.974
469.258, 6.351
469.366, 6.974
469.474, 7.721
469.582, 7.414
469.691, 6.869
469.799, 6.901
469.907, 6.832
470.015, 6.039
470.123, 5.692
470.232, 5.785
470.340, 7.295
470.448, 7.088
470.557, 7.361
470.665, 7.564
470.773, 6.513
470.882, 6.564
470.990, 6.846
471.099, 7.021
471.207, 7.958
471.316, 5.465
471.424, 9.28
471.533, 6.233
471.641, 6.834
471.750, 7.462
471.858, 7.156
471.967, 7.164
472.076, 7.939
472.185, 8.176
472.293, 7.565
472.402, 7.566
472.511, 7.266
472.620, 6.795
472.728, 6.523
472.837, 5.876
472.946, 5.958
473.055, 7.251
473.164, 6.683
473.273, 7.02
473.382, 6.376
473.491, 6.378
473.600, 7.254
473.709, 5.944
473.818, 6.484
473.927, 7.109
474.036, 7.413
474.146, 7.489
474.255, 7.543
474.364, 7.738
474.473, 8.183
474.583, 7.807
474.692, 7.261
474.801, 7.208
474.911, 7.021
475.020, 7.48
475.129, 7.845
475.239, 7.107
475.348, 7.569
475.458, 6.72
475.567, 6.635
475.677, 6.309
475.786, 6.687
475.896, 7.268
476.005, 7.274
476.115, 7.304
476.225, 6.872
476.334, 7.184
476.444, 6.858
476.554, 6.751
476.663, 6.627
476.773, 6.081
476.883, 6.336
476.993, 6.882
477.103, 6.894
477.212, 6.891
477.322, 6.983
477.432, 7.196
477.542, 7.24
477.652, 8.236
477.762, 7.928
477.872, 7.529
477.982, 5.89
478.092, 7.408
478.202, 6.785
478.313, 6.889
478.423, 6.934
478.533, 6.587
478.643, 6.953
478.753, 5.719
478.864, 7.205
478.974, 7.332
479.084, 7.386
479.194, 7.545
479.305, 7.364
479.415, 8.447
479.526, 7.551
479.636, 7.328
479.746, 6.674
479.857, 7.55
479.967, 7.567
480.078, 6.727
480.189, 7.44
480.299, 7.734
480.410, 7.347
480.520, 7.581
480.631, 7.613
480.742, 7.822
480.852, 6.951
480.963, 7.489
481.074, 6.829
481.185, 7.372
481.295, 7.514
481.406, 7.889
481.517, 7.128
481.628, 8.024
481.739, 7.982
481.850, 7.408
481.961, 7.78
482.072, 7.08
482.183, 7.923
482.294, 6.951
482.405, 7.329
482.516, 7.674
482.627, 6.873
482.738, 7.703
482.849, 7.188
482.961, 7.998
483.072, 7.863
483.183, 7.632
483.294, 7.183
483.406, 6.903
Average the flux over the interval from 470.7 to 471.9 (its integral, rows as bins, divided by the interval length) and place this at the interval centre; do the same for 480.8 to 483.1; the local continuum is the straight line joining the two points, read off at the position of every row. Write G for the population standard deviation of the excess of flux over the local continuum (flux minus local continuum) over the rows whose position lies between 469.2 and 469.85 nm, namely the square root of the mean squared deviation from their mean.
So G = 0.43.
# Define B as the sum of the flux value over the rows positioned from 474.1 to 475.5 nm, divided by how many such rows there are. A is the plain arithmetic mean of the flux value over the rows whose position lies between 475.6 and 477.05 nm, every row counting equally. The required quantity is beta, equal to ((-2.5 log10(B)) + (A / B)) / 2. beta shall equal -0.635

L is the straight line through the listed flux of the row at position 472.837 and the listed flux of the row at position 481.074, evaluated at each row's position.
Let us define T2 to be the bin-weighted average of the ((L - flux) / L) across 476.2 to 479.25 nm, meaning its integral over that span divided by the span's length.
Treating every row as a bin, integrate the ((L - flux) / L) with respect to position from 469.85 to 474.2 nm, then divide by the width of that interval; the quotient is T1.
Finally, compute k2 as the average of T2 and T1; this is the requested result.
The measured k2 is -0.14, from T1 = -0.20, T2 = -0.082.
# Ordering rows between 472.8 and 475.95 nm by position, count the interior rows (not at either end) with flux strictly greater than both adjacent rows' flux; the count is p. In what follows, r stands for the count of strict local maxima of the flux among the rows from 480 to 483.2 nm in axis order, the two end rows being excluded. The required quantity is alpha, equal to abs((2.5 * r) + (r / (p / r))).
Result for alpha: 42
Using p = 6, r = 10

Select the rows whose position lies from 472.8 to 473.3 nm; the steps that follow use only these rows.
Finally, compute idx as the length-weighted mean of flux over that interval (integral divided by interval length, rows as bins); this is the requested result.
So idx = 6.55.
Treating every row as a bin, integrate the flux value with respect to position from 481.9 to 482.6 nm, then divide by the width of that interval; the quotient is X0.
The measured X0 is 7.43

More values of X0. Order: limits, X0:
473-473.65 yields 6.82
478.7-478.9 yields 6.37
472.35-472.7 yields 7.16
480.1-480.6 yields 7.48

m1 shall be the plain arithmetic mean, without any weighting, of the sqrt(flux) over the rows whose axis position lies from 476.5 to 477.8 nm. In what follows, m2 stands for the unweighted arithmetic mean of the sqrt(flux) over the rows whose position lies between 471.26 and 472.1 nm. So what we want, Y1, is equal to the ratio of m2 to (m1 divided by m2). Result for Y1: 2.705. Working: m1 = 2.644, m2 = 2.67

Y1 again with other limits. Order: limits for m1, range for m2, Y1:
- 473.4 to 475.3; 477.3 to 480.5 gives 2.680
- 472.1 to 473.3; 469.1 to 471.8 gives 2.601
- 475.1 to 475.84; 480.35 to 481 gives 2.827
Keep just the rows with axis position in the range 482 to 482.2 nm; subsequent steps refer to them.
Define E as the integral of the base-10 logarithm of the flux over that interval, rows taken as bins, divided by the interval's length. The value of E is 0.871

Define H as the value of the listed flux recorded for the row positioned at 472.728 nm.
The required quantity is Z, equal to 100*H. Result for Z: 652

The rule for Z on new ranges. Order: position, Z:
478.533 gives 659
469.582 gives 741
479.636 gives 733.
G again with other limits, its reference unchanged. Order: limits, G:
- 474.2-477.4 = 0.51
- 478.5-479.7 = 0.63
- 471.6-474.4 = 0.61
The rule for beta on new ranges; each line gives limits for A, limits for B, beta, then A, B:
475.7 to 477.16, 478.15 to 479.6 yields -0.586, 6.8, 7.1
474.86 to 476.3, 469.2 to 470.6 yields -0.519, 7.1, 6.8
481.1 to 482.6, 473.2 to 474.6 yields -0.538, 7.5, 7.1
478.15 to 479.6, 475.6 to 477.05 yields -0.517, 7.1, 6.8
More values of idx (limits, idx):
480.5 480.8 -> 7.68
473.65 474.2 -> 6.88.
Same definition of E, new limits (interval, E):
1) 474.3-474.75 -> 0.889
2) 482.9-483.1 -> 0.896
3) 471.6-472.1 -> 0.861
